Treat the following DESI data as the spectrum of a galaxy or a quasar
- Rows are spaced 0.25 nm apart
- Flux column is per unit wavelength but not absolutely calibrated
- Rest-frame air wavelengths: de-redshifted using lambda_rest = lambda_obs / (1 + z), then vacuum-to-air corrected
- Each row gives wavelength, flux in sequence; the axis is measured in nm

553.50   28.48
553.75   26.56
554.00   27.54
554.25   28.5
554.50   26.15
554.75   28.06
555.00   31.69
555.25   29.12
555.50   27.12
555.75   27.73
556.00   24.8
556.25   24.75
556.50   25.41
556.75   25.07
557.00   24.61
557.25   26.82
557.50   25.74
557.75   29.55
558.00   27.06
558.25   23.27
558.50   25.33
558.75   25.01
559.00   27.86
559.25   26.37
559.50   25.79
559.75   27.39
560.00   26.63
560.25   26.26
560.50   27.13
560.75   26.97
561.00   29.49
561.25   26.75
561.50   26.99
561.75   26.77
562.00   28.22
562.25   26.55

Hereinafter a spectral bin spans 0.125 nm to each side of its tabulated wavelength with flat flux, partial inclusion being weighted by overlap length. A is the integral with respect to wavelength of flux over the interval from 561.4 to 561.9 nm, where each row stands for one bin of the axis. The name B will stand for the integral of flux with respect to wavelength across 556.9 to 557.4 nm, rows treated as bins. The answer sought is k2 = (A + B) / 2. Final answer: 13.2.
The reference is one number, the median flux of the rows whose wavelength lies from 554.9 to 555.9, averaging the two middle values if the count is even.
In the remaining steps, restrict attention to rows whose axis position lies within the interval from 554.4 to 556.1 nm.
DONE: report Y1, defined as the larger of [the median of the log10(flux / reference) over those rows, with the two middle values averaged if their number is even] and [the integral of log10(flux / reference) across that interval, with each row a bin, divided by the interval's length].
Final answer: -0.010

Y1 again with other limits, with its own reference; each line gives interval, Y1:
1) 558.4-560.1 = -0.033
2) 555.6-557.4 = -0.045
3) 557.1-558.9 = -0.038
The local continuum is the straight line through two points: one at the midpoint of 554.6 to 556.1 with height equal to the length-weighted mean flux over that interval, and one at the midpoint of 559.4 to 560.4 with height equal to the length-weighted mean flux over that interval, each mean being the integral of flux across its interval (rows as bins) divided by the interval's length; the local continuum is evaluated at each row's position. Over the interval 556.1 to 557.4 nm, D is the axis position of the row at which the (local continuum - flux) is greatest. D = 556.25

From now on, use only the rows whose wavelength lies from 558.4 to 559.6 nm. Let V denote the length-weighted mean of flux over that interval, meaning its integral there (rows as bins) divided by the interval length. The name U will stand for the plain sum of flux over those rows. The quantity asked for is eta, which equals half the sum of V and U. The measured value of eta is 78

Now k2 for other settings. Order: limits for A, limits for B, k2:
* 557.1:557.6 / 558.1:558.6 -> 12.7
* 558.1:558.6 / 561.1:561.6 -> 12.8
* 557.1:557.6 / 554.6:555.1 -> 14.0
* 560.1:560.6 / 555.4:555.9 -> 13.5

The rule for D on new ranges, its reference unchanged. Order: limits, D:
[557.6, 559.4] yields 558.25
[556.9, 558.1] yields 557.00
